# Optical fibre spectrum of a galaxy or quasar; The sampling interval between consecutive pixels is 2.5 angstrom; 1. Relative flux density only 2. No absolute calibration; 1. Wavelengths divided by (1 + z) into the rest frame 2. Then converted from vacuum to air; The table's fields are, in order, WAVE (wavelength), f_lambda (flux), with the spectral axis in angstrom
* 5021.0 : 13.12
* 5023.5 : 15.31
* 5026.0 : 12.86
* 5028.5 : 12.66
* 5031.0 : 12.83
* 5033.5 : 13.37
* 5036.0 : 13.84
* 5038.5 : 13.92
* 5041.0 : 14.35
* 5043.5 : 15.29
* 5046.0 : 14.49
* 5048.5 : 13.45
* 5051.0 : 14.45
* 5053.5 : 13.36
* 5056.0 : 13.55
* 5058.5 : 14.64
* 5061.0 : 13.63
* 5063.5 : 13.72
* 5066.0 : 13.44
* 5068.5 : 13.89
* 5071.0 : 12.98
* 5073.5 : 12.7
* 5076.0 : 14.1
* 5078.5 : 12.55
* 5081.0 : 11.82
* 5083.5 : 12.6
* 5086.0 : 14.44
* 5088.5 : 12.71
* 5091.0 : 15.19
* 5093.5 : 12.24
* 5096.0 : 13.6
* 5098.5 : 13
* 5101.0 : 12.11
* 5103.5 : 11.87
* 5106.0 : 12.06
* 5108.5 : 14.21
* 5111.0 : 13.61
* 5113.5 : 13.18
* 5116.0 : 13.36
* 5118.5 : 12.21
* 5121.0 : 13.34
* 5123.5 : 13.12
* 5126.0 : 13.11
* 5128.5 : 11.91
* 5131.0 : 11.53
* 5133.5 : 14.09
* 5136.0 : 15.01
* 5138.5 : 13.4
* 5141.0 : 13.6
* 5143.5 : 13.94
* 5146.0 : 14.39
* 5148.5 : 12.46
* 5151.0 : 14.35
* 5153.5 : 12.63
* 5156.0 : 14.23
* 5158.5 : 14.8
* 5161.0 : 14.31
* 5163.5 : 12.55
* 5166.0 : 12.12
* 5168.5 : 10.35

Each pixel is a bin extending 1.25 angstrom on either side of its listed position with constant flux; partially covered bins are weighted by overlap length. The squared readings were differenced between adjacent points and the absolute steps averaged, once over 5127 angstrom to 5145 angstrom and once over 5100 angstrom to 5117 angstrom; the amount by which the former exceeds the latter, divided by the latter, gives 0.6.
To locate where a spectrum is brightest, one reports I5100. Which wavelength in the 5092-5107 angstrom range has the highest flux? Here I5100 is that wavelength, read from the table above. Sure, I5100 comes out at 5096.0 angstrom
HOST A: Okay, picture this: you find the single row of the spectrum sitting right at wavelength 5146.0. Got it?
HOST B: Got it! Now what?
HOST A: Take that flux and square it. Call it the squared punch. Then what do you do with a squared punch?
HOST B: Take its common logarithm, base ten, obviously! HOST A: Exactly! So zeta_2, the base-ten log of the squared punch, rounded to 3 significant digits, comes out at 2.32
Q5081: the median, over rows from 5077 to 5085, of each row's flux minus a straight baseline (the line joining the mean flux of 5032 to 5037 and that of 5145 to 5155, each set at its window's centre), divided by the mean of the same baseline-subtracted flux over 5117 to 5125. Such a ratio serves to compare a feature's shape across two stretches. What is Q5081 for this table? 2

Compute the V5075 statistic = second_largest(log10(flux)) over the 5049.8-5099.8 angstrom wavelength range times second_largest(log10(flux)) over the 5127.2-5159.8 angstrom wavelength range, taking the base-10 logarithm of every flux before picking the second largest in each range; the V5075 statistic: 1.36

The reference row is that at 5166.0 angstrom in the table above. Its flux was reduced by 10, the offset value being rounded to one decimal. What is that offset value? 2.1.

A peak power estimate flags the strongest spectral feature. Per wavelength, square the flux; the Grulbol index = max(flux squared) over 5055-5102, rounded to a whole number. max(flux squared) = 231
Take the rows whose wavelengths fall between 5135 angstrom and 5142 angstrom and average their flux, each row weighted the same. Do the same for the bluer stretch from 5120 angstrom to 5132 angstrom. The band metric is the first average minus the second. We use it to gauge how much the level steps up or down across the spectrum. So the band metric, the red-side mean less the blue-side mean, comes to 1.4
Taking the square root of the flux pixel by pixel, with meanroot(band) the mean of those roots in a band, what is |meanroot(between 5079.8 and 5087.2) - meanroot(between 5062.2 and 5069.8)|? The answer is 0.10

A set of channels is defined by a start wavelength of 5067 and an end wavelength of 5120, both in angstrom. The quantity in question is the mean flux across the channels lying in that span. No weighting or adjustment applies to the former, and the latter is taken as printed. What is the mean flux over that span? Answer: 13.1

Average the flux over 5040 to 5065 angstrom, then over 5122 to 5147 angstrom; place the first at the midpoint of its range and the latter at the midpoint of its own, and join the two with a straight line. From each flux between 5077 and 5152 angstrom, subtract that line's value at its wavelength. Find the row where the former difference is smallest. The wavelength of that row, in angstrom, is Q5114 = 5081.0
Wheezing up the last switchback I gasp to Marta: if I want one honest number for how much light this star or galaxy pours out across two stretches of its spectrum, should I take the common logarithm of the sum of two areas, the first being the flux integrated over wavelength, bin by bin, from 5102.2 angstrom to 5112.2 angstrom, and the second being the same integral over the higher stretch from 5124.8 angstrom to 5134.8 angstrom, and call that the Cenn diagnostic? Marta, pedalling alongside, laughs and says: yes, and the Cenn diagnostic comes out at 2.408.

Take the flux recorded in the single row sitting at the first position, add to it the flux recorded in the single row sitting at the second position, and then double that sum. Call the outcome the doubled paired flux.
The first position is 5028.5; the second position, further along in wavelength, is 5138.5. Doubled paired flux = 52.1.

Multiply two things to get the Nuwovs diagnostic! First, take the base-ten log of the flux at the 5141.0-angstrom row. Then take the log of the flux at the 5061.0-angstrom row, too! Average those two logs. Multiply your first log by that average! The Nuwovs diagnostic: 1.29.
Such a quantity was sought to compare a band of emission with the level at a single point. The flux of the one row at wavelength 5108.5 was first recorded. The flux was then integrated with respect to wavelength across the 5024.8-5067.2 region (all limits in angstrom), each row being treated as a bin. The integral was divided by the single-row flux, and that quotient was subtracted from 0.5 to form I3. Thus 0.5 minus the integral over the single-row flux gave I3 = -41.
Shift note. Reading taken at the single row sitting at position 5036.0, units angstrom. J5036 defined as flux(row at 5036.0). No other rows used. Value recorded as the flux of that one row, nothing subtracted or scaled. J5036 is 13.84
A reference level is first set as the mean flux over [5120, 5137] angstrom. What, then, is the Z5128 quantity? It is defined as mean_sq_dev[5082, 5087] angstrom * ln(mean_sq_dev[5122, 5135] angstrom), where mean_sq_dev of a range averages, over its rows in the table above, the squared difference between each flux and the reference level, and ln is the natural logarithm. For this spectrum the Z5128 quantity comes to 0.0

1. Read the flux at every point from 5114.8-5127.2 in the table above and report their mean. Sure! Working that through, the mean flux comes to 13.0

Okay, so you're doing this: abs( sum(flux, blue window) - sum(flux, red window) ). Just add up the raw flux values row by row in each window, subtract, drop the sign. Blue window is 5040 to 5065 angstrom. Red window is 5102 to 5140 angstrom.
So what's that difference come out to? 55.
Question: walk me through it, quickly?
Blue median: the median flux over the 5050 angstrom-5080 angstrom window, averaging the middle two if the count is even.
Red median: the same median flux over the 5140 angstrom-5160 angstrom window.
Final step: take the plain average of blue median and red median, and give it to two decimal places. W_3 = 13.84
